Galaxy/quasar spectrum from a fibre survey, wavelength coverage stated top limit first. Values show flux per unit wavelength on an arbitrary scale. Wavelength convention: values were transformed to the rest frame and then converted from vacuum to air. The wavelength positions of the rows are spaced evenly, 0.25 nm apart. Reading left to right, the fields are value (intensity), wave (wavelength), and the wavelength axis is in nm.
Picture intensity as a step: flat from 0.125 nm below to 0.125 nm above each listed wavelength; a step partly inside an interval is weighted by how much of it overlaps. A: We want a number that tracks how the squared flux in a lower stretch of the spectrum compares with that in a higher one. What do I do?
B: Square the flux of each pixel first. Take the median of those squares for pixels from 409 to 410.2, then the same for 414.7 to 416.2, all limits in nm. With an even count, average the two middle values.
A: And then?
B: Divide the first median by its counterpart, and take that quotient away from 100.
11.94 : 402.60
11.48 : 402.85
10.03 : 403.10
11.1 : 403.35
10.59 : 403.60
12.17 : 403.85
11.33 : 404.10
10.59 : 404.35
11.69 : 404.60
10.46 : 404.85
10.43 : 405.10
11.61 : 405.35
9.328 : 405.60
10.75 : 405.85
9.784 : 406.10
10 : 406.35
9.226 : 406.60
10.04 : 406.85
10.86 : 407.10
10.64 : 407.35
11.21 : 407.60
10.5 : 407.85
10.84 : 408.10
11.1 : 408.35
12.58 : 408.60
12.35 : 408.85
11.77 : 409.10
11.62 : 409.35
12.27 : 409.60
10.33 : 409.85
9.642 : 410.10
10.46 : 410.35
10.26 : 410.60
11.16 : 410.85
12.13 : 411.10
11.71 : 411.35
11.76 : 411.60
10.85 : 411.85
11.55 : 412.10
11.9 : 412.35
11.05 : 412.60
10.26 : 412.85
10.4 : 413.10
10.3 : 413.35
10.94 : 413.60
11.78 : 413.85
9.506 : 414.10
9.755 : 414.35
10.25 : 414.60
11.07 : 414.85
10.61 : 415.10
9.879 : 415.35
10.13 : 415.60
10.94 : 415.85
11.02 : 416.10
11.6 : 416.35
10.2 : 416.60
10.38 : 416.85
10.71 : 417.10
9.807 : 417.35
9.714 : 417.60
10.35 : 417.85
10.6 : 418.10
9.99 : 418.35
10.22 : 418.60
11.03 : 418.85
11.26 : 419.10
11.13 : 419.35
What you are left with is 98.8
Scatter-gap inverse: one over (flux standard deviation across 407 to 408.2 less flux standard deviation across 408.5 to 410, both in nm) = -2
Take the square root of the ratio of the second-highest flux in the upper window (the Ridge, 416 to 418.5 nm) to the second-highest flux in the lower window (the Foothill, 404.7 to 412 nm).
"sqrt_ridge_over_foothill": 0.94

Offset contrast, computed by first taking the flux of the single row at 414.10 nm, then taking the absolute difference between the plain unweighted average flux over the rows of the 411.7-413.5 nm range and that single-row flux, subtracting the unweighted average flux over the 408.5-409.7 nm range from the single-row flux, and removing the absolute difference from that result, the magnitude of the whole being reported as 4.0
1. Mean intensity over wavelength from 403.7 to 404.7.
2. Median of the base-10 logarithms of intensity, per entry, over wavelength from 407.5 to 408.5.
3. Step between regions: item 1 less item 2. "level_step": 10.4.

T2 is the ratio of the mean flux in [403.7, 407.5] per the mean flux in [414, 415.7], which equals 1.04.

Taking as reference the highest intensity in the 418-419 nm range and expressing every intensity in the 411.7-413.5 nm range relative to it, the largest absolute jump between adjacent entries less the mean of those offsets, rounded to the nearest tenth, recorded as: 1.0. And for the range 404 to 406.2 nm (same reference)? 2.6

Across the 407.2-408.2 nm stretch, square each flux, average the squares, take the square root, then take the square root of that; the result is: 3.29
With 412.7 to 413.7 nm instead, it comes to 3.24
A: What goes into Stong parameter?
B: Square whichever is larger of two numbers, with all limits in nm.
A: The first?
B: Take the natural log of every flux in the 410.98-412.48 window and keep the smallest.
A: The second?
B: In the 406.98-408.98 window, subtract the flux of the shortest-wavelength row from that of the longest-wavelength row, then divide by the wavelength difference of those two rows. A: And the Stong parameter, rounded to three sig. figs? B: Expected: 5.68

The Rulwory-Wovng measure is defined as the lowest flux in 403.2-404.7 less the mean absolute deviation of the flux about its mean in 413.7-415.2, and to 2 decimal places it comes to 9.93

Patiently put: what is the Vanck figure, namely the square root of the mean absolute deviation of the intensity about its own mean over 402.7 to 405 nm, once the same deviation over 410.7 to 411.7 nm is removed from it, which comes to 0.54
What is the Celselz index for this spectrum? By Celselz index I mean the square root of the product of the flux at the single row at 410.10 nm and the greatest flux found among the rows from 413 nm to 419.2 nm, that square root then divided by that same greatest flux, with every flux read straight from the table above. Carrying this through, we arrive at 0.90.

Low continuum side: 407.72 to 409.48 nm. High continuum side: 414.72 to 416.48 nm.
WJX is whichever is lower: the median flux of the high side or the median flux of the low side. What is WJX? 10.9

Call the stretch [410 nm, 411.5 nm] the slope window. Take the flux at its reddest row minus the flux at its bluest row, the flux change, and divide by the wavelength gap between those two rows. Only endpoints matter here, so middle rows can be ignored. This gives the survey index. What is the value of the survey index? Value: 1.7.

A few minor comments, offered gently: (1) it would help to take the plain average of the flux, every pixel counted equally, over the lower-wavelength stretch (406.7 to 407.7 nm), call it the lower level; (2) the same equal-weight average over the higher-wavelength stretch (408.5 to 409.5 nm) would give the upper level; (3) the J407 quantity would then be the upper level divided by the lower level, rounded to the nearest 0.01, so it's 1.13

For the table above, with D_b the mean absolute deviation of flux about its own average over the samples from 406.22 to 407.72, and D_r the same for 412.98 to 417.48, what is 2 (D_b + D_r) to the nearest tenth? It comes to 2.2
